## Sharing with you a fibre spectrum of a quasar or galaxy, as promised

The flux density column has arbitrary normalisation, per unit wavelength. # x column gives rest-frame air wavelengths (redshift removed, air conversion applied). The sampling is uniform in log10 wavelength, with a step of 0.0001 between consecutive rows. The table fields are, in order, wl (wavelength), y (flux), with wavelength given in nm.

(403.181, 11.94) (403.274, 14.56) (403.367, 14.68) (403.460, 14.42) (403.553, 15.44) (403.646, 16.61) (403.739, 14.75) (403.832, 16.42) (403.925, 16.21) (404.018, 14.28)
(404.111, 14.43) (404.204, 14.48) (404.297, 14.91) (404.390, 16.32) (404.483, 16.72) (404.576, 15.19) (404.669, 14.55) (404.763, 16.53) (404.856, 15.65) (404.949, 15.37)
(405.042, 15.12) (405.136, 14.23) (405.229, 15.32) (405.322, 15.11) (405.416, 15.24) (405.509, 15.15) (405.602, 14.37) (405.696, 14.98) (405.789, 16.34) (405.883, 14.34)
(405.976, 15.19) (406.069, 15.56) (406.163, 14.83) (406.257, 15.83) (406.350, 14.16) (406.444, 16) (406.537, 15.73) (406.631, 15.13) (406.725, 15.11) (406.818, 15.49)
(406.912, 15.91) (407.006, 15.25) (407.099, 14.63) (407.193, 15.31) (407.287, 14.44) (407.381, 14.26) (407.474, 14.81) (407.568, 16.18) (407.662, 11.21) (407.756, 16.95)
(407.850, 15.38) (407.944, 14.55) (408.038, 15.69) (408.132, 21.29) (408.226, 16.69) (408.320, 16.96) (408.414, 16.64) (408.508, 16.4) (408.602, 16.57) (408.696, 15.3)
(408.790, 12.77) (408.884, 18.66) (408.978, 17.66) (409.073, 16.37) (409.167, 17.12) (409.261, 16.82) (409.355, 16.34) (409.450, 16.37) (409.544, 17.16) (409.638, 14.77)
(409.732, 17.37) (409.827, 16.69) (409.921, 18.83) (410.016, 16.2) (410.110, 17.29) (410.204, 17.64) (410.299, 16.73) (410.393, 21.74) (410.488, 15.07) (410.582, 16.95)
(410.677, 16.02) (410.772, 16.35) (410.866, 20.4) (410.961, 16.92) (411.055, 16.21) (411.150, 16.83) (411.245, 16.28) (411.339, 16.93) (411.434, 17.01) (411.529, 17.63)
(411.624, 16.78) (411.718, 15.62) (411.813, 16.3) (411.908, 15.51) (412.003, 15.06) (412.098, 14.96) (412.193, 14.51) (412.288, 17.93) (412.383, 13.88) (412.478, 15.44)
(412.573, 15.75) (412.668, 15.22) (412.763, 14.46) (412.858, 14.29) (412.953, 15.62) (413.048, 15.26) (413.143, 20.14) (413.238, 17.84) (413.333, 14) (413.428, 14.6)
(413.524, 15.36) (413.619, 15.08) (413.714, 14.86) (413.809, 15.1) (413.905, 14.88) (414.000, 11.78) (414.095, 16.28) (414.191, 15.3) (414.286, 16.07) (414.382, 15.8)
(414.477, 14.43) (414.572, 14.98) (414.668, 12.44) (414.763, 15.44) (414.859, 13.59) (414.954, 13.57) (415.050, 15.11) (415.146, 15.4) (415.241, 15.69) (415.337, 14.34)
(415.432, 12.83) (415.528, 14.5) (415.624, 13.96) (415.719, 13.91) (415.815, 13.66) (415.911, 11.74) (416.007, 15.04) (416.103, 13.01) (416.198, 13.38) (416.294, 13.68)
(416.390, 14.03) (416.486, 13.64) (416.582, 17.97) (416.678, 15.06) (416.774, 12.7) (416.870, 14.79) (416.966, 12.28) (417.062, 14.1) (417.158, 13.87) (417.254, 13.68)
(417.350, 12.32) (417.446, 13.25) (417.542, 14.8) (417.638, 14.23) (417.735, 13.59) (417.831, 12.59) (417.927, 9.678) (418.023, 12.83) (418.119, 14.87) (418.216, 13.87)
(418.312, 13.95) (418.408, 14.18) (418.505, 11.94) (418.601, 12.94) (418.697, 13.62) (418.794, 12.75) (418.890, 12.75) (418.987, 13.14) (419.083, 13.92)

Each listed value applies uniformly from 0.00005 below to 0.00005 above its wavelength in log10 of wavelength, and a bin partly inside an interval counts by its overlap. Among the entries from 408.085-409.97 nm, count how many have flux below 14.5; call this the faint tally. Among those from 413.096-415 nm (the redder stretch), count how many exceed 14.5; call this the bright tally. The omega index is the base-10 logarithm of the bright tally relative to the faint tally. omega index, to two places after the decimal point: 1.15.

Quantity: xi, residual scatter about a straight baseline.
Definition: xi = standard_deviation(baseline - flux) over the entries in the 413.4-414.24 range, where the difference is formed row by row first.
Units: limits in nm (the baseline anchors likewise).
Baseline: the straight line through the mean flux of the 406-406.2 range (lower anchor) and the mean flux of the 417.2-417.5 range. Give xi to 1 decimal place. 1.2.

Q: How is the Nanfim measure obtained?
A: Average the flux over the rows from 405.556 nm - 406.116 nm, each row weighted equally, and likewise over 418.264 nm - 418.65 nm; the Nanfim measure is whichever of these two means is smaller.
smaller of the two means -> 13.3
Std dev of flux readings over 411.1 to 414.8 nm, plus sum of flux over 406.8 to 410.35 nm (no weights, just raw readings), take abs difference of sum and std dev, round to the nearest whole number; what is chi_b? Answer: 613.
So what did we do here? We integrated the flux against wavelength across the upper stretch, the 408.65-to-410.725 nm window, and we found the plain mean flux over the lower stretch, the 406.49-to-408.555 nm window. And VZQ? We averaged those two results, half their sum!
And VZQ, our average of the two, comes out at 25.3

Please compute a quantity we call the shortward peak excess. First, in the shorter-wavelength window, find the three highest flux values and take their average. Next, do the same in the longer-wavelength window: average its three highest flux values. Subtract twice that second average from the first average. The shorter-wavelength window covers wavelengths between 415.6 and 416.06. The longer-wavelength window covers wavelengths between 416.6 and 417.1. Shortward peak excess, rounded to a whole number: -15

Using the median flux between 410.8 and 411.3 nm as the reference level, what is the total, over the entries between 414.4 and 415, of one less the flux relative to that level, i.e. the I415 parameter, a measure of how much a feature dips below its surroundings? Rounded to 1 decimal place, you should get 1.0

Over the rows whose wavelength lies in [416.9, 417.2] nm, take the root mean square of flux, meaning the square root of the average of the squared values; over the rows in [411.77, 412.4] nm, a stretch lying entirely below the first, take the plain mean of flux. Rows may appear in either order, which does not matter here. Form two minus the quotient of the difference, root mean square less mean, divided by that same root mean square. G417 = 2.15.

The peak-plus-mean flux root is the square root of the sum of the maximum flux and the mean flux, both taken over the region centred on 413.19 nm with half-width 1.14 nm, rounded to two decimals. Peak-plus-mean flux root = 5.96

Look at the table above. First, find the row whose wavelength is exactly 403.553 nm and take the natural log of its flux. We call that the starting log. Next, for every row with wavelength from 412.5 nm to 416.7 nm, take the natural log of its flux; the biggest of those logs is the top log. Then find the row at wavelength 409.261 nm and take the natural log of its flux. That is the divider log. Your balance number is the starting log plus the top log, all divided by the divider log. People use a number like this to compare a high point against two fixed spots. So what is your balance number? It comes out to 2.03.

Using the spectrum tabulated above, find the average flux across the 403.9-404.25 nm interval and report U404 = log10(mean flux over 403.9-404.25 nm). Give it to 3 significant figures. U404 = 1.17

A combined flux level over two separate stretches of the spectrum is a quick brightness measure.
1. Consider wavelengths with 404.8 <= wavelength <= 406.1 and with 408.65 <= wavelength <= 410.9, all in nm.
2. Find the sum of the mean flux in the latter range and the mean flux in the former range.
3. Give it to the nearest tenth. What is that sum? 32.1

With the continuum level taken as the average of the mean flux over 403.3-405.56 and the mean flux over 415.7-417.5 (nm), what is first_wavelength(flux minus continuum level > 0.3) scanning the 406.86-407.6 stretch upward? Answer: 406.912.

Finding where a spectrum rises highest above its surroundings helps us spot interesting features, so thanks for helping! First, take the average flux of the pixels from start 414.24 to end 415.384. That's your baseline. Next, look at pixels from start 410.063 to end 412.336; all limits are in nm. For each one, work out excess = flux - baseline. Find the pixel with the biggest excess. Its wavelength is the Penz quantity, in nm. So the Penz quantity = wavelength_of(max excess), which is 410.393 nm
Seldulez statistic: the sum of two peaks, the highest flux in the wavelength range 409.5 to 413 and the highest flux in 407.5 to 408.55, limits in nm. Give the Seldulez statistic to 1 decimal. 43.0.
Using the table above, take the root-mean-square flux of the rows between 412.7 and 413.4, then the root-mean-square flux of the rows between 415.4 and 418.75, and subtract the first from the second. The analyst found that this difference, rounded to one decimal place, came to -2.4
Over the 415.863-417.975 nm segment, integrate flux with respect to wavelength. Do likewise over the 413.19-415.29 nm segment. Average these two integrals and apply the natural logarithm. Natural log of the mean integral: 3.40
